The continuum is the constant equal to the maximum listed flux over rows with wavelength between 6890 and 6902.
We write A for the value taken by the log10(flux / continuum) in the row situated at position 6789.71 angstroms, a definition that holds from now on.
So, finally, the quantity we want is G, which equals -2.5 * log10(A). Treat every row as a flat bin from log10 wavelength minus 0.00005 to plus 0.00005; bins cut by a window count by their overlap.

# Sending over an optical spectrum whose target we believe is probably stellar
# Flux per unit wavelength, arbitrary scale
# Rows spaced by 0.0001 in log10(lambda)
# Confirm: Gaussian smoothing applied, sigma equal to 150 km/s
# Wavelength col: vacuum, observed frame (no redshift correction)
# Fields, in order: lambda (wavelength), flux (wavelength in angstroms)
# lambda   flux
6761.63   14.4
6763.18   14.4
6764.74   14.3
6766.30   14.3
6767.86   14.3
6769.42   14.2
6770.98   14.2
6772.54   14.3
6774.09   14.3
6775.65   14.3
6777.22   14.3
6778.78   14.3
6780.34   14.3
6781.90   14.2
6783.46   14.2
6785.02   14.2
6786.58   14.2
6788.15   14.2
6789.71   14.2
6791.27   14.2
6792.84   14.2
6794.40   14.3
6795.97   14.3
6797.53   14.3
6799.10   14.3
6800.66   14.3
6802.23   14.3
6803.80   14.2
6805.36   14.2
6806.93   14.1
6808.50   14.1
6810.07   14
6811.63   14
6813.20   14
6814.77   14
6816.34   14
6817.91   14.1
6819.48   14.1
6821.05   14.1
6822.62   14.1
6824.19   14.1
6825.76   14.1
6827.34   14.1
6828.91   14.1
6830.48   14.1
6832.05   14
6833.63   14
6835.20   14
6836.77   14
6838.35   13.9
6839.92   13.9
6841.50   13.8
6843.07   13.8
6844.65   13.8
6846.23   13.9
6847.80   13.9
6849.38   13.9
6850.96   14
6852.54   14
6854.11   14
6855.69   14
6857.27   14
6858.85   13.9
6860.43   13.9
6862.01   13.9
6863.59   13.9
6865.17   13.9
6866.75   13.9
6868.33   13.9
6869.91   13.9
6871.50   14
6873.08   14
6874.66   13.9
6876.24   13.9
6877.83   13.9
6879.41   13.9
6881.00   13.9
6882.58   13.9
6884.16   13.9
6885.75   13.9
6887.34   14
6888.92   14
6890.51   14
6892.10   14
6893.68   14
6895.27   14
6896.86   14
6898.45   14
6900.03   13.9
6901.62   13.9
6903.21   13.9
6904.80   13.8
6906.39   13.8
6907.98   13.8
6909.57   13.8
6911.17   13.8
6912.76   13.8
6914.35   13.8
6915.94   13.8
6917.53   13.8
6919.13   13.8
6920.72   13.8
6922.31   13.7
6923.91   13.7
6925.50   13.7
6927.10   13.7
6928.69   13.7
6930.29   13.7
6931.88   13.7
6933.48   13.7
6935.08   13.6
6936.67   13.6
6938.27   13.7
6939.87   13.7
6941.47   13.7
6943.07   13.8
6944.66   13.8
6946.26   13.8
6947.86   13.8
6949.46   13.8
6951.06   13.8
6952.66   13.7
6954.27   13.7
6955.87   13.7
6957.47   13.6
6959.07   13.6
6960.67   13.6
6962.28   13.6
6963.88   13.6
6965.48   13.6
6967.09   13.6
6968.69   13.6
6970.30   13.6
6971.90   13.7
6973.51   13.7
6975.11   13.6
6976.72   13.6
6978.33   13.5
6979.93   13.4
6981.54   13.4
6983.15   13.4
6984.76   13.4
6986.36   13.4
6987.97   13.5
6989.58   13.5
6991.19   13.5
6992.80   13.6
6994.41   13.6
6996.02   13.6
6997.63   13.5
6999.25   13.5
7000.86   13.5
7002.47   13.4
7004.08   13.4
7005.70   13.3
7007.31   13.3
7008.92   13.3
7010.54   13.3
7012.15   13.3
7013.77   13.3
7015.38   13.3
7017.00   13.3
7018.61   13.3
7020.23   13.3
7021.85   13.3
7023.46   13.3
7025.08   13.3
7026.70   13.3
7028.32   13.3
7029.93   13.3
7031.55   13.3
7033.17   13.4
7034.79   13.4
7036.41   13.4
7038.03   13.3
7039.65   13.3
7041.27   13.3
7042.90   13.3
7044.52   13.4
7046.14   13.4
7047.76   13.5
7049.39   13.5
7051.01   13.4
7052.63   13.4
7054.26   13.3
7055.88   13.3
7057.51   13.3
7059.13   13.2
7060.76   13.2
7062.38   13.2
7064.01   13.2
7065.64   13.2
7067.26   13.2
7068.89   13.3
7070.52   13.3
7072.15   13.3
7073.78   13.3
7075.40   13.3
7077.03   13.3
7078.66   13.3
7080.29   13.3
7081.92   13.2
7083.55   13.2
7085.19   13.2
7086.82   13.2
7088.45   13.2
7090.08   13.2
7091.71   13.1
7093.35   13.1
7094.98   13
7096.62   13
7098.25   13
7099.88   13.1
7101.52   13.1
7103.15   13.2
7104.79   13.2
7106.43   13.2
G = 5.5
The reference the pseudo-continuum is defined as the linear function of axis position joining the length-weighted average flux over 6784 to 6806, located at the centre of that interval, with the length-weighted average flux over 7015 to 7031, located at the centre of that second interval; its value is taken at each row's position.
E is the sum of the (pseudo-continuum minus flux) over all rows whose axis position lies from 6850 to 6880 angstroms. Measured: 0.3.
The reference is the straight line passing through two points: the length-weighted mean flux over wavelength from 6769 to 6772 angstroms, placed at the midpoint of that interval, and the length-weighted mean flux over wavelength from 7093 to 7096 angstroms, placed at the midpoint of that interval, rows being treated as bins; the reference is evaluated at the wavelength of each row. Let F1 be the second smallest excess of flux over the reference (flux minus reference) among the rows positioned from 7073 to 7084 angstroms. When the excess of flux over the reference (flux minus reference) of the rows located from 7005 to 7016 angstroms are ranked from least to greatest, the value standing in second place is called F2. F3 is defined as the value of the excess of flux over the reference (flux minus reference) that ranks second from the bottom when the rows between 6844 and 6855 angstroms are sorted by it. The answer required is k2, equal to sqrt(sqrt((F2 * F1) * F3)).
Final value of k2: 0.11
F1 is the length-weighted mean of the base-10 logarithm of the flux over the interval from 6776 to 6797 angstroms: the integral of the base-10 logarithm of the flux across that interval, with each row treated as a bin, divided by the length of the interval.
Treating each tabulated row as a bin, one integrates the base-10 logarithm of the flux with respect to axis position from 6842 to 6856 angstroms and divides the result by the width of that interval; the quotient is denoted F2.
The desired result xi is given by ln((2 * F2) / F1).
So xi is 0.685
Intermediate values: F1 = 1.15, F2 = 1.14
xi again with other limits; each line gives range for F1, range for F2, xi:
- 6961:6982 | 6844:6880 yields 0.703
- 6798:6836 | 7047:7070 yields 0.671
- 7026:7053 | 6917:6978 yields 0.702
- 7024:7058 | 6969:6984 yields 0.698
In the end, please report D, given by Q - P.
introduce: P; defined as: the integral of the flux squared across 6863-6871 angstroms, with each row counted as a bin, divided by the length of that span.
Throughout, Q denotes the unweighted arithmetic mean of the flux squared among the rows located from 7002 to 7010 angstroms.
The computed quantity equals -15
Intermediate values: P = 193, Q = 178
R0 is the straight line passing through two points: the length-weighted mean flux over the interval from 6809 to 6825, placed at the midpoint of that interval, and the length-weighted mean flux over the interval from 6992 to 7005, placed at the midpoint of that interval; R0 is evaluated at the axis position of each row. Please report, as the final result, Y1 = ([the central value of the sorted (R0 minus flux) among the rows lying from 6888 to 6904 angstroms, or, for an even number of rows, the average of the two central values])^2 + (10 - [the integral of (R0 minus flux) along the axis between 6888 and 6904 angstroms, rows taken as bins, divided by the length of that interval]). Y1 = 10.2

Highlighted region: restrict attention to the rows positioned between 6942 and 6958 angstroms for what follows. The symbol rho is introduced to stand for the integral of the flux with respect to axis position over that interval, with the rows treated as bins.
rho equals 220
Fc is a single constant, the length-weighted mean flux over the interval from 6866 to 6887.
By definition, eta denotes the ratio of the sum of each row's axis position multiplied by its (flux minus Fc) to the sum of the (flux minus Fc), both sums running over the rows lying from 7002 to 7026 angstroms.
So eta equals 7014.0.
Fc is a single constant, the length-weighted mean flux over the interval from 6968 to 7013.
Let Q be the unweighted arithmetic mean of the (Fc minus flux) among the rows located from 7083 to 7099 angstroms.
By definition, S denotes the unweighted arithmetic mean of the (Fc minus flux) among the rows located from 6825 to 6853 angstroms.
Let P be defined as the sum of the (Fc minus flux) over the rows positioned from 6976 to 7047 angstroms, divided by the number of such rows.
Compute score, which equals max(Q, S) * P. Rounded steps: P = 0.09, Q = 0.36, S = -0.485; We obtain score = 0.032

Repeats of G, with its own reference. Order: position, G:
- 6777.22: 5.1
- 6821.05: 6.3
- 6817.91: 6.3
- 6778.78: 5.1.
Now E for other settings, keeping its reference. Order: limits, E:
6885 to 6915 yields -1.8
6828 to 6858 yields 1.8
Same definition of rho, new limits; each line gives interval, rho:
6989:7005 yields 216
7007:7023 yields 213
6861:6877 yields 223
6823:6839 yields 225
